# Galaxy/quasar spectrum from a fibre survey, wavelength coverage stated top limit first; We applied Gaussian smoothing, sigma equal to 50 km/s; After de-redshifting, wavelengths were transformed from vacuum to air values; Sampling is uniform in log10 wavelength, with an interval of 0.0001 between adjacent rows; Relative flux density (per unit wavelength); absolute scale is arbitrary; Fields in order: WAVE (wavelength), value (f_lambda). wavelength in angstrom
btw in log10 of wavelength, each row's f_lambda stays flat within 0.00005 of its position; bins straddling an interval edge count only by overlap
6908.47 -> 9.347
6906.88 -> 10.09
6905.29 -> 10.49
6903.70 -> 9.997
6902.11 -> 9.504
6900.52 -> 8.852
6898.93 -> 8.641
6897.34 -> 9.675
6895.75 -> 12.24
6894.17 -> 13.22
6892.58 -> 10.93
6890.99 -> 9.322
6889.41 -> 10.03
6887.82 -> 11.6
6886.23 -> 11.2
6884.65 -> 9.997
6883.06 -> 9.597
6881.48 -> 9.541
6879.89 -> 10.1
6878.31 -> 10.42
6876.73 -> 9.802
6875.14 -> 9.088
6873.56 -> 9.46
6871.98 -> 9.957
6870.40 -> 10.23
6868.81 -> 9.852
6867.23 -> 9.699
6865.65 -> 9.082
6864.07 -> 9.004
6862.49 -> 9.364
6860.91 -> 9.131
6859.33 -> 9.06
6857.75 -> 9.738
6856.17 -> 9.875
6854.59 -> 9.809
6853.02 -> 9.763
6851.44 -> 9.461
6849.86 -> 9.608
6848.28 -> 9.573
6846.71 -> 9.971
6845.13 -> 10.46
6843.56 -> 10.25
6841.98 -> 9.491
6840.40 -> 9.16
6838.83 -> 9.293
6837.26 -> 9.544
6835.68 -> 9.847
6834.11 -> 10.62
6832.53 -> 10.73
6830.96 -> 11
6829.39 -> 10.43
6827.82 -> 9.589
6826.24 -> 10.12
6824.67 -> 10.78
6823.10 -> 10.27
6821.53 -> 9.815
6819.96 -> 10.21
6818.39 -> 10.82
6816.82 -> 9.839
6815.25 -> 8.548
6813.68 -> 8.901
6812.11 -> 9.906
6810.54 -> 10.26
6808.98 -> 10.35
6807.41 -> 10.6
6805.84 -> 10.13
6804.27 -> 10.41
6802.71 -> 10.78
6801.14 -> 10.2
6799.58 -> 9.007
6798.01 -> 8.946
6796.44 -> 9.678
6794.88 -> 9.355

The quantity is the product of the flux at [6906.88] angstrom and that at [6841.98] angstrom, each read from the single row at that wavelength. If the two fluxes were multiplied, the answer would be 96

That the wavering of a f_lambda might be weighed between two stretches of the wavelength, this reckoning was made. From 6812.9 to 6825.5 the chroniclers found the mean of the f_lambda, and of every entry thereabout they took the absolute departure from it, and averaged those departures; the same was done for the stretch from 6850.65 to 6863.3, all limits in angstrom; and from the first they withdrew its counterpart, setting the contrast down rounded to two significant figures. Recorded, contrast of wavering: 0.35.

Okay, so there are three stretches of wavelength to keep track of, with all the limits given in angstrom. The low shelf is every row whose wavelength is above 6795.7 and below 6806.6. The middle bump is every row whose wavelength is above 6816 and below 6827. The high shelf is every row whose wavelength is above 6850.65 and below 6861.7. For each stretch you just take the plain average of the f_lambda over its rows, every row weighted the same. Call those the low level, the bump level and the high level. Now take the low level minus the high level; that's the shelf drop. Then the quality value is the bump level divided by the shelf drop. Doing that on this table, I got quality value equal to 31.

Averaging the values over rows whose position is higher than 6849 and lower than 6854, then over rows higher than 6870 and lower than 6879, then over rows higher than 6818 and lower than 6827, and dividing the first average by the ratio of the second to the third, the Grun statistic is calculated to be 10.1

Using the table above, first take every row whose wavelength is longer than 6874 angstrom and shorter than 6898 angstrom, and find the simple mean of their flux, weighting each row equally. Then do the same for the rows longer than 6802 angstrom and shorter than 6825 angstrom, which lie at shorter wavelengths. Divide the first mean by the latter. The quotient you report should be 1.03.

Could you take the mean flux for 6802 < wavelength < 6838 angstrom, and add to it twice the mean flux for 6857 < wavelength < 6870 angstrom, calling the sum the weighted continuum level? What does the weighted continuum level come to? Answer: 28.9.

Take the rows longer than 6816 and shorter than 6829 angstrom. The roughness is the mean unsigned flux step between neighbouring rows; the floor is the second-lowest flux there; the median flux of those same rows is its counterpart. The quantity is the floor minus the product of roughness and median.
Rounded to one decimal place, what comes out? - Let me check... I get 3.8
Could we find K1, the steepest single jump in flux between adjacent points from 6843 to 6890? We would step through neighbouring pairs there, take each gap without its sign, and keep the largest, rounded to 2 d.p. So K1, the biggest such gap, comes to 1.57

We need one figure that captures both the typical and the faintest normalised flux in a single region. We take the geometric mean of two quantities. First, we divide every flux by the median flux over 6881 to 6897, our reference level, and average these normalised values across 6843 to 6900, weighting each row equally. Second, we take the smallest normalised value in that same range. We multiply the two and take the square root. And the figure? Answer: 0.885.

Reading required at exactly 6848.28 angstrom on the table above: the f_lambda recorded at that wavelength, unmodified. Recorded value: 9.573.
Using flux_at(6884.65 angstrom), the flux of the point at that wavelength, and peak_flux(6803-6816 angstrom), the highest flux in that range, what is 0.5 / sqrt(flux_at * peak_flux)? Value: 0.049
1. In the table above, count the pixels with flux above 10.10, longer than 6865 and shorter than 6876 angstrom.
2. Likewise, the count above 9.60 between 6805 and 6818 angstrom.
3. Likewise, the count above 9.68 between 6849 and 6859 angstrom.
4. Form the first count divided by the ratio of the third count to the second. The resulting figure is 1.5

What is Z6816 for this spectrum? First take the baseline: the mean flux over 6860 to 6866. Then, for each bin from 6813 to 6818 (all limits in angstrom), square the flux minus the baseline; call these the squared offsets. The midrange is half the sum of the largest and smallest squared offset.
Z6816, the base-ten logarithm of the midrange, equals -0.57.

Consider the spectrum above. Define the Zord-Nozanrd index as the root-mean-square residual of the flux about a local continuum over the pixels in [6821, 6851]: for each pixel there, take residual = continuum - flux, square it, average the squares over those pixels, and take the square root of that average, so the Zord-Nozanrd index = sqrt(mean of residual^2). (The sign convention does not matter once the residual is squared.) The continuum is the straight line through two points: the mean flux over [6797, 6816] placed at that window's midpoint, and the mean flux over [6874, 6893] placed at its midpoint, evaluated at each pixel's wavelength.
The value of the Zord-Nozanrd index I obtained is 0.55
